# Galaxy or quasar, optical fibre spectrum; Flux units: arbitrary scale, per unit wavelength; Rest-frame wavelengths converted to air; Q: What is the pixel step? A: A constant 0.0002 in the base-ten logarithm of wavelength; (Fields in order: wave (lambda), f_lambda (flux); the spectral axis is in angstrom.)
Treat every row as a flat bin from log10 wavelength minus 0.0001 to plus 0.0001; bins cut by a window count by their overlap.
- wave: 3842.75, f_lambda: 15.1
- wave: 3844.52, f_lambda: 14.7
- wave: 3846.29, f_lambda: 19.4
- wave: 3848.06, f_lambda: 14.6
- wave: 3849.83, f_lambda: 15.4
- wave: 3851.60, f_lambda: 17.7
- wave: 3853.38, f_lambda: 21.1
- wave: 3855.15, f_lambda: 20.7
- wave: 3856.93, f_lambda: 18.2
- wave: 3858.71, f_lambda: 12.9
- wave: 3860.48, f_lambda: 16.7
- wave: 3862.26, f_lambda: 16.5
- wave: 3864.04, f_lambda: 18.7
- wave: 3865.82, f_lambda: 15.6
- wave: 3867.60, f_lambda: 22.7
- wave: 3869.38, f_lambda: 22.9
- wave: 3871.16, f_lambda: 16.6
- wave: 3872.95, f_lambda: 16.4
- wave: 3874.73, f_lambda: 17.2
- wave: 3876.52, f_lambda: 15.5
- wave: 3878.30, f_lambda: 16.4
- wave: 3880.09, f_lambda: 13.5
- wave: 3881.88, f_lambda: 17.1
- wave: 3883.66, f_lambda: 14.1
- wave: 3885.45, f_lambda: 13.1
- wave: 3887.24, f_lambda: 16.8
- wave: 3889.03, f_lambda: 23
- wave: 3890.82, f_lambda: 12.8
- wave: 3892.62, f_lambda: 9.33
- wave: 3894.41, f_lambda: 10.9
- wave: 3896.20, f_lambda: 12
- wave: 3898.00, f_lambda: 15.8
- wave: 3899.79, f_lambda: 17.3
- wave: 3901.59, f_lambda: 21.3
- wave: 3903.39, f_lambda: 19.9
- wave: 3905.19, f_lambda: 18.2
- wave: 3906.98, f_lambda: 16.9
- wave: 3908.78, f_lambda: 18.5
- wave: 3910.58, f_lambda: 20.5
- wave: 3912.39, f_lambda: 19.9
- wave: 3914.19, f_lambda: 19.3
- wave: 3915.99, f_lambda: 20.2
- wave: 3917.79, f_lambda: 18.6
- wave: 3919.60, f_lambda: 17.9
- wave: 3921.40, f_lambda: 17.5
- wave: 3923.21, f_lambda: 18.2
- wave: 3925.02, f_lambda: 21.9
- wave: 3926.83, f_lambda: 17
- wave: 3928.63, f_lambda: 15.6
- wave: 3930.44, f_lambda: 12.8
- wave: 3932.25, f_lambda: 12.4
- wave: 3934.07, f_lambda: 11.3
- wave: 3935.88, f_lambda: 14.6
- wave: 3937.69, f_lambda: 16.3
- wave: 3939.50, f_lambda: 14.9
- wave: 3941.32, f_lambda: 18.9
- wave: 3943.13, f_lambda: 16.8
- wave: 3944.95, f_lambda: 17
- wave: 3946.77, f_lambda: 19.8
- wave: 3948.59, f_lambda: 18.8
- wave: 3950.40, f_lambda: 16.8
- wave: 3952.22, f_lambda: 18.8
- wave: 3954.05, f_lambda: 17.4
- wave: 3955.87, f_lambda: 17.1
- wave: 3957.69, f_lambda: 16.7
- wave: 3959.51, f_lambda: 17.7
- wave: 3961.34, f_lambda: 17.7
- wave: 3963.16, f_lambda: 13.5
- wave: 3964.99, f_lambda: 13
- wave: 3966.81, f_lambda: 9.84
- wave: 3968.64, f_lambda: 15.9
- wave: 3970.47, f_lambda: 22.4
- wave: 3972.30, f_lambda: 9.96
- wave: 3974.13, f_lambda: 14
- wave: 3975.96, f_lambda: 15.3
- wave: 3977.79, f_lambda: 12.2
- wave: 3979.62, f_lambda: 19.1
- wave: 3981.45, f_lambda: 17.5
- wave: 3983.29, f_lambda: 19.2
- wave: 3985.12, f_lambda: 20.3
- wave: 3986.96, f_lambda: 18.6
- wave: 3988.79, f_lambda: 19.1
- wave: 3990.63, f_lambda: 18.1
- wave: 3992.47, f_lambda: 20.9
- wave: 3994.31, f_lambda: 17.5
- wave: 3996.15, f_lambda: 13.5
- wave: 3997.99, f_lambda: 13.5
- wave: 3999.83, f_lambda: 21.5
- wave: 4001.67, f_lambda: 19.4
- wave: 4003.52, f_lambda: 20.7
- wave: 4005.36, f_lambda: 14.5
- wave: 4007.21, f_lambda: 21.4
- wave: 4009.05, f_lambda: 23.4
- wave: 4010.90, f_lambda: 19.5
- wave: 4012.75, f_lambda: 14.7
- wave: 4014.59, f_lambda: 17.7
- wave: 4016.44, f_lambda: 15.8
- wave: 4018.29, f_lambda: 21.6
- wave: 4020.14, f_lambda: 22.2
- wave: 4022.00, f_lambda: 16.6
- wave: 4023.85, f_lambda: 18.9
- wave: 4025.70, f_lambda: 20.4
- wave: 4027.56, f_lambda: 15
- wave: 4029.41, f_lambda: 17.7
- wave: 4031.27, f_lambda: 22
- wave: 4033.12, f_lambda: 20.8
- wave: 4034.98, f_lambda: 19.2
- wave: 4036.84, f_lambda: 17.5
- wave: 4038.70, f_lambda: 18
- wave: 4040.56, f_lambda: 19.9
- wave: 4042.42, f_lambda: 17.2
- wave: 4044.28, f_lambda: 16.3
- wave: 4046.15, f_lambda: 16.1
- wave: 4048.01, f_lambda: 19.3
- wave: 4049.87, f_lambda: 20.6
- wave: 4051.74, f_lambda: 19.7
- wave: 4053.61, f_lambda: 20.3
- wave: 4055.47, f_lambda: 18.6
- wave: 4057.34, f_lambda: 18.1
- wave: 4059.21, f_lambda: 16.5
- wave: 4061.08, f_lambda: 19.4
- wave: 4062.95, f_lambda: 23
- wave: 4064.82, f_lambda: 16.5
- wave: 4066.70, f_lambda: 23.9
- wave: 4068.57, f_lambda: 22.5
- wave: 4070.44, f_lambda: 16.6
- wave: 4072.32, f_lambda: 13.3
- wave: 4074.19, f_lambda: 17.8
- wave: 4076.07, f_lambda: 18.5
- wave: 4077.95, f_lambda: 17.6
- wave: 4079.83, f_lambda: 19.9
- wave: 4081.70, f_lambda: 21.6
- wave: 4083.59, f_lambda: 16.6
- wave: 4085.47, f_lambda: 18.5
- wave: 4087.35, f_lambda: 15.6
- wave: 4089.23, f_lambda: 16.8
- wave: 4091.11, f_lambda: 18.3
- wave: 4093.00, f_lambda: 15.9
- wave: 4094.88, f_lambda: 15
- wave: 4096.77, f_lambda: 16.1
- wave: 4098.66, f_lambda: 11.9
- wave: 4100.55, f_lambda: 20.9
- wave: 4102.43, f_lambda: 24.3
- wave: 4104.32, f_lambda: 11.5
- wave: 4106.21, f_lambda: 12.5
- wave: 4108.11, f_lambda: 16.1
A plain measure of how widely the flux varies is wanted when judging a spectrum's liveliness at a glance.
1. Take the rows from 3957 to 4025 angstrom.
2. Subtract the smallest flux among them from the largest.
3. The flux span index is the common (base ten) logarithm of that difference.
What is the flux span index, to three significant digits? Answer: 1.13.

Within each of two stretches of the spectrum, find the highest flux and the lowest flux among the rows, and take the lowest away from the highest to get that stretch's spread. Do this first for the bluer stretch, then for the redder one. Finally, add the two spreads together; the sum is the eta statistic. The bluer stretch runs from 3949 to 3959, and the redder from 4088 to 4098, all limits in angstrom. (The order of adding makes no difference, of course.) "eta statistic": 5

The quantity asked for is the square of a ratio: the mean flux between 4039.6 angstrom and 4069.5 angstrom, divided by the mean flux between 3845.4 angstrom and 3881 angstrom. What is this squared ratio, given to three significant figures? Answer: 1.22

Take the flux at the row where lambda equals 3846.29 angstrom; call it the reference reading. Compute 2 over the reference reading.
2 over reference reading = 0.103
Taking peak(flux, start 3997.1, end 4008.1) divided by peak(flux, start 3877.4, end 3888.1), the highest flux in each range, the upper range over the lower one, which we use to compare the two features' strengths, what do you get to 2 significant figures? 1.3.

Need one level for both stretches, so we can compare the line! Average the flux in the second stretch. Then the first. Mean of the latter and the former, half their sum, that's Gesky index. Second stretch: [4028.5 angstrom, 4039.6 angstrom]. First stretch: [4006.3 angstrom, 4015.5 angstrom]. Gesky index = 19.3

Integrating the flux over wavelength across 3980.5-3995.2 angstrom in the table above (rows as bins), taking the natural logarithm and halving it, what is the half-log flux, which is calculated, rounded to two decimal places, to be 2.81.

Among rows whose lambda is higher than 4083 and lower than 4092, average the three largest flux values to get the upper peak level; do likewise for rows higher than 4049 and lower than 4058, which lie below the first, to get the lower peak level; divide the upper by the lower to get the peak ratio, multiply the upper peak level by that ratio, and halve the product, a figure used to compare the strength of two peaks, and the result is 7.9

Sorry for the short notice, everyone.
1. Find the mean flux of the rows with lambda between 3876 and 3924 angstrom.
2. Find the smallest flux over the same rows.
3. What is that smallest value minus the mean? -7.5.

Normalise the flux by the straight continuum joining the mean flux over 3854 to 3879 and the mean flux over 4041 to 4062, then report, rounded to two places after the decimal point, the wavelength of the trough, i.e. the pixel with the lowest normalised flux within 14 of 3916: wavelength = 3928.63 angstrom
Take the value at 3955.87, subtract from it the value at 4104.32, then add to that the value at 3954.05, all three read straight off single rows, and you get 23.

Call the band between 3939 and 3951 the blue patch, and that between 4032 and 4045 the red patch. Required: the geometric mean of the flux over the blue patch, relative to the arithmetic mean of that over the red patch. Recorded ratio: 0.95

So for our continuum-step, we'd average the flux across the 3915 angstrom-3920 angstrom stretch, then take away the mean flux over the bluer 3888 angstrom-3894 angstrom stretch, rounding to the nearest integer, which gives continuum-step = 4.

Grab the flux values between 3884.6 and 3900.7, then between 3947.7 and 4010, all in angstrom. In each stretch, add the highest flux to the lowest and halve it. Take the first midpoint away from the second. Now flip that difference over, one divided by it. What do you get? 2.2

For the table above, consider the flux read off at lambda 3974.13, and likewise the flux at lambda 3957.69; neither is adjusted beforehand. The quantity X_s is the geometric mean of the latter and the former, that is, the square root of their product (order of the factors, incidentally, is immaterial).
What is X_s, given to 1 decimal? 15.3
